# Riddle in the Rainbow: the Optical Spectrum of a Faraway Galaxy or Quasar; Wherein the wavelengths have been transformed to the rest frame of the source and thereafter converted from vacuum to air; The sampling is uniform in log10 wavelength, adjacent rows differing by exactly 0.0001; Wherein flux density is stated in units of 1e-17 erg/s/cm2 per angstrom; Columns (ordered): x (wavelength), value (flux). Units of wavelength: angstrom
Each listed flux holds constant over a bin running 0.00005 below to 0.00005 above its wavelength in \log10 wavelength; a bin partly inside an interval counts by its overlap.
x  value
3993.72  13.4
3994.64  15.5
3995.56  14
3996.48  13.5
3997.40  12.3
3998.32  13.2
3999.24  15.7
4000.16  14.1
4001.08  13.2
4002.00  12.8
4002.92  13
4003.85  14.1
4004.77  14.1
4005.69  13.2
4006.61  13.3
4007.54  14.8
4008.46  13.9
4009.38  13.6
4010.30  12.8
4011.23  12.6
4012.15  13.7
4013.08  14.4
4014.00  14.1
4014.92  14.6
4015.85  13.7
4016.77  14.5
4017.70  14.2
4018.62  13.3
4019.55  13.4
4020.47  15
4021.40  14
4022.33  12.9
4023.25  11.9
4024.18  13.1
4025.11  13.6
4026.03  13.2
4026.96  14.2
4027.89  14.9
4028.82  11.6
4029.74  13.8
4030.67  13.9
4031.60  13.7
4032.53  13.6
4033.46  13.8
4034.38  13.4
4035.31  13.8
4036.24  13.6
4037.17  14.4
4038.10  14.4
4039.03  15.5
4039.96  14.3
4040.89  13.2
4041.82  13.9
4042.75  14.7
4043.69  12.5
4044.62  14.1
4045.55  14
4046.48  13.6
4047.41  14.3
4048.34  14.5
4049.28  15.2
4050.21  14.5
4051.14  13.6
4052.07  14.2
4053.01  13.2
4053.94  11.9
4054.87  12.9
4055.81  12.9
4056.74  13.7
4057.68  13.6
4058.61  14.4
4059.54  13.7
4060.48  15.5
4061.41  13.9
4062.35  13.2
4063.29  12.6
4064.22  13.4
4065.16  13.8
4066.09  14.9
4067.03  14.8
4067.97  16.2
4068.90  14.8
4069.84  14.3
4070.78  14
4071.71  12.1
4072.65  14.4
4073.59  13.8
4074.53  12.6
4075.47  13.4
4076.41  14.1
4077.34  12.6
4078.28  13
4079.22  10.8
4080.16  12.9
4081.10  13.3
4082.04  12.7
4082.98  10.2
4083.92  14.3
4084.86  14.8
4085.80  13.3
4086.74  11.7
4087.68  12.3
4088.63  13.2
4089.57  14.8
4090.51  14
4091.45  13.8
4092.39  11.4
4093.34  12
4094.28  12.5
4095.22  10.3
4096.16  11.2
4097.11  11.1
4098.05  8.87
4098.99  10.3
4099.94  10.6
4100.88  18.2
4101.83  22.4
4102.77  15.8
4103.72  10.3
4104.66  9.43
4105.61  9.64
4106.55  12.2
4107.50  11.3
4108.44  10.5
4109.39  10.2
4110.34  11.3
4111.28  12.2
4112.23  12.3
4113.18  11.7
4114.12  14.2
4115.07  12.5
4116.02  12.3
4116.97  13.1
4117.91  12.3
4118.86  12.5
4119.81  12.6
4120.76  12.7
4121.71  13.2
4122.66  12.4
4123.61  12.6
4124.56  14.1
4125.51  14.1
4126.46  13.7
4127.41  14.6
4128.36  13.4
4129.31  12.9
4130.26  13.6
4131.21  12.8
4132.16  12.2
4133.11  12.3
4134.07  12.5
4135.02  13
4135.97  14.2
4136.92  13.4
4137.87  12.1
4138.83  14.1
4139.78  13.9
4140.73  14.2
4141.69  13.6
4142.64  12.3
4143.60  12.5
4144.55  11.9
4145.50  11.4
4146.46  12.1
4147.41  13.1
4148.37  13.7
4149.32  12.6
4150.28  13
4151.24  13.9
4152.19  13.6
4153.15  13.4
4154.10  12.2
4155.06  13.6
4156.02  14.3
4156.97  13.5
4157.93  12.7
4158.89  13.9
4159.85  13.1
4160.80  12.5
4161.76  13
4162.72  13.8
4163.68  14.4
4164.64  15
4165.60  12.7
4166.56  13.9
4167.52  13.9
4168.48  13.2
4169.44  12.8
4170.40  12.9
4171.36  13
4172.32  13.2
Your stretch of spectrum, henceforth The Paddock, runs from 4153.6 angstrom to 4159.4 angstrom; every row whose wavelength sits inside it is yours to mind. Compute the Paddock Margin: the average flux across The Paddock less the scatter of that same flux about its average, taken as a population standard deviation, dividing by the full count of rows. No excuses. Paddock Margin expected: 12.7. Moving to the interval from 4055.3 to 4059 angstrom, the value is 13.1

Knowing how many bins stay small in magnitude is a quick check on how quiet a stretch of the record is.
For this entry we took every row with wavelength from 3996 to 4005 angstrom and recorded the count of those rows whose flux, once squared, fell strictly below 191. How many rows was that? 6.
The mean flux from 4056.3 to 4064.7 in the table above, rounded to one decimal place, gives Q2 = 13.8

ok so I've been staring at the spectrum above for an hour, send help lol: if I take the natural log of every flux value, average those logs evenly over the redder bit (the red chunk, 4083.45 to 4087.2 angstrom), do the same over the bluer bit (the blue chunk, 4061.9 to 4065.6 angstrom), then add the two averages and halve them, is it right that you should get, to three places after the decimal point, 2.592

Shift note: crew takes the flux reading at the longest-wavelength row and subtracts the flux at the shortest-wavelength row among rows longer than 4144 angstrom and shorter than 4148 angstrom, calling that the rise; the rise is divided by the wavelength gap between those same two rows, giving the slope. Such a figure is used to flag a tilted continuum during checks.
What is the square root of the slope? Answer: 0.65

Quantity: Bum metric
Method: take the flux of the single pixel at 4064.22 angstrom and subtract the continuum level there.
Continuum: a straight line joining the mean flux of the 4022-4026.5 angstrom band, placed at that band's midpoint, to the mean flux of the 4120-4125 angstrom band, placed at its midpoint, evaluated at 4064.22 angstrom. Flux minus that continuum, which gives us 0.4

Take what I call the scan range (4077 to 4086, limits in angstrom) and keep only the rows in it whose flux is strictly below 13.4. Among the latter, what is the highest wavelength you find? 4085.80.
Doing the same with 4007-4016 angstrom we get 4011.23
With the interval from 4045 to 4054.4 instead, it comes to 4053.94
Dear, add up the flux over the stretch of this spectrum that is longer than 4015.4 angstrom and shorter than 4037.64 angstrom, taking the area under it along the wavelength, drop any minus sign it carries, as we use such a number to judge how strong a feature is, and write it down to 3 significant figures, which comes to 304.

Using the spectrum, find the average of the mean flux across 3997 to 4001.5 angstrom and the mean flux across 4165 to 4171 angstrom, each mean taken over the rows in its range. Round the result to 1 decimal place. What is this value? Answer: 13.5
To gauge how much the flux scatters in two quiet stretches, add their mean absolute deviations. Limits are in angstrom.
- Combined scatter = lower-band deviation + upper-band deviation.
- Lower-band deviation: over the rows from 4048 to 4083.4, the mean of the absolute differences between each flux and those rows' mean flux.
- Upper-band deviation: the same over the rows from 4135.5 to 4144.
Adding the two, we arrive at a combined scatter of 1.60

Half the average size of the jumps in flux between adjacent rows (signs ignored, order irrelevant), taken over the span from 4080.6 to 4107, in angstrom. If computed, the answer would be 0.98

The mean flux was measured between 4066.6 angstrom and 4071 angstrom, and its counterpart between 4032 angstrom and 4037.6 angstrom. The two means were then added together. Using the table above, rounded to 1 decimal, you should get 28.6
